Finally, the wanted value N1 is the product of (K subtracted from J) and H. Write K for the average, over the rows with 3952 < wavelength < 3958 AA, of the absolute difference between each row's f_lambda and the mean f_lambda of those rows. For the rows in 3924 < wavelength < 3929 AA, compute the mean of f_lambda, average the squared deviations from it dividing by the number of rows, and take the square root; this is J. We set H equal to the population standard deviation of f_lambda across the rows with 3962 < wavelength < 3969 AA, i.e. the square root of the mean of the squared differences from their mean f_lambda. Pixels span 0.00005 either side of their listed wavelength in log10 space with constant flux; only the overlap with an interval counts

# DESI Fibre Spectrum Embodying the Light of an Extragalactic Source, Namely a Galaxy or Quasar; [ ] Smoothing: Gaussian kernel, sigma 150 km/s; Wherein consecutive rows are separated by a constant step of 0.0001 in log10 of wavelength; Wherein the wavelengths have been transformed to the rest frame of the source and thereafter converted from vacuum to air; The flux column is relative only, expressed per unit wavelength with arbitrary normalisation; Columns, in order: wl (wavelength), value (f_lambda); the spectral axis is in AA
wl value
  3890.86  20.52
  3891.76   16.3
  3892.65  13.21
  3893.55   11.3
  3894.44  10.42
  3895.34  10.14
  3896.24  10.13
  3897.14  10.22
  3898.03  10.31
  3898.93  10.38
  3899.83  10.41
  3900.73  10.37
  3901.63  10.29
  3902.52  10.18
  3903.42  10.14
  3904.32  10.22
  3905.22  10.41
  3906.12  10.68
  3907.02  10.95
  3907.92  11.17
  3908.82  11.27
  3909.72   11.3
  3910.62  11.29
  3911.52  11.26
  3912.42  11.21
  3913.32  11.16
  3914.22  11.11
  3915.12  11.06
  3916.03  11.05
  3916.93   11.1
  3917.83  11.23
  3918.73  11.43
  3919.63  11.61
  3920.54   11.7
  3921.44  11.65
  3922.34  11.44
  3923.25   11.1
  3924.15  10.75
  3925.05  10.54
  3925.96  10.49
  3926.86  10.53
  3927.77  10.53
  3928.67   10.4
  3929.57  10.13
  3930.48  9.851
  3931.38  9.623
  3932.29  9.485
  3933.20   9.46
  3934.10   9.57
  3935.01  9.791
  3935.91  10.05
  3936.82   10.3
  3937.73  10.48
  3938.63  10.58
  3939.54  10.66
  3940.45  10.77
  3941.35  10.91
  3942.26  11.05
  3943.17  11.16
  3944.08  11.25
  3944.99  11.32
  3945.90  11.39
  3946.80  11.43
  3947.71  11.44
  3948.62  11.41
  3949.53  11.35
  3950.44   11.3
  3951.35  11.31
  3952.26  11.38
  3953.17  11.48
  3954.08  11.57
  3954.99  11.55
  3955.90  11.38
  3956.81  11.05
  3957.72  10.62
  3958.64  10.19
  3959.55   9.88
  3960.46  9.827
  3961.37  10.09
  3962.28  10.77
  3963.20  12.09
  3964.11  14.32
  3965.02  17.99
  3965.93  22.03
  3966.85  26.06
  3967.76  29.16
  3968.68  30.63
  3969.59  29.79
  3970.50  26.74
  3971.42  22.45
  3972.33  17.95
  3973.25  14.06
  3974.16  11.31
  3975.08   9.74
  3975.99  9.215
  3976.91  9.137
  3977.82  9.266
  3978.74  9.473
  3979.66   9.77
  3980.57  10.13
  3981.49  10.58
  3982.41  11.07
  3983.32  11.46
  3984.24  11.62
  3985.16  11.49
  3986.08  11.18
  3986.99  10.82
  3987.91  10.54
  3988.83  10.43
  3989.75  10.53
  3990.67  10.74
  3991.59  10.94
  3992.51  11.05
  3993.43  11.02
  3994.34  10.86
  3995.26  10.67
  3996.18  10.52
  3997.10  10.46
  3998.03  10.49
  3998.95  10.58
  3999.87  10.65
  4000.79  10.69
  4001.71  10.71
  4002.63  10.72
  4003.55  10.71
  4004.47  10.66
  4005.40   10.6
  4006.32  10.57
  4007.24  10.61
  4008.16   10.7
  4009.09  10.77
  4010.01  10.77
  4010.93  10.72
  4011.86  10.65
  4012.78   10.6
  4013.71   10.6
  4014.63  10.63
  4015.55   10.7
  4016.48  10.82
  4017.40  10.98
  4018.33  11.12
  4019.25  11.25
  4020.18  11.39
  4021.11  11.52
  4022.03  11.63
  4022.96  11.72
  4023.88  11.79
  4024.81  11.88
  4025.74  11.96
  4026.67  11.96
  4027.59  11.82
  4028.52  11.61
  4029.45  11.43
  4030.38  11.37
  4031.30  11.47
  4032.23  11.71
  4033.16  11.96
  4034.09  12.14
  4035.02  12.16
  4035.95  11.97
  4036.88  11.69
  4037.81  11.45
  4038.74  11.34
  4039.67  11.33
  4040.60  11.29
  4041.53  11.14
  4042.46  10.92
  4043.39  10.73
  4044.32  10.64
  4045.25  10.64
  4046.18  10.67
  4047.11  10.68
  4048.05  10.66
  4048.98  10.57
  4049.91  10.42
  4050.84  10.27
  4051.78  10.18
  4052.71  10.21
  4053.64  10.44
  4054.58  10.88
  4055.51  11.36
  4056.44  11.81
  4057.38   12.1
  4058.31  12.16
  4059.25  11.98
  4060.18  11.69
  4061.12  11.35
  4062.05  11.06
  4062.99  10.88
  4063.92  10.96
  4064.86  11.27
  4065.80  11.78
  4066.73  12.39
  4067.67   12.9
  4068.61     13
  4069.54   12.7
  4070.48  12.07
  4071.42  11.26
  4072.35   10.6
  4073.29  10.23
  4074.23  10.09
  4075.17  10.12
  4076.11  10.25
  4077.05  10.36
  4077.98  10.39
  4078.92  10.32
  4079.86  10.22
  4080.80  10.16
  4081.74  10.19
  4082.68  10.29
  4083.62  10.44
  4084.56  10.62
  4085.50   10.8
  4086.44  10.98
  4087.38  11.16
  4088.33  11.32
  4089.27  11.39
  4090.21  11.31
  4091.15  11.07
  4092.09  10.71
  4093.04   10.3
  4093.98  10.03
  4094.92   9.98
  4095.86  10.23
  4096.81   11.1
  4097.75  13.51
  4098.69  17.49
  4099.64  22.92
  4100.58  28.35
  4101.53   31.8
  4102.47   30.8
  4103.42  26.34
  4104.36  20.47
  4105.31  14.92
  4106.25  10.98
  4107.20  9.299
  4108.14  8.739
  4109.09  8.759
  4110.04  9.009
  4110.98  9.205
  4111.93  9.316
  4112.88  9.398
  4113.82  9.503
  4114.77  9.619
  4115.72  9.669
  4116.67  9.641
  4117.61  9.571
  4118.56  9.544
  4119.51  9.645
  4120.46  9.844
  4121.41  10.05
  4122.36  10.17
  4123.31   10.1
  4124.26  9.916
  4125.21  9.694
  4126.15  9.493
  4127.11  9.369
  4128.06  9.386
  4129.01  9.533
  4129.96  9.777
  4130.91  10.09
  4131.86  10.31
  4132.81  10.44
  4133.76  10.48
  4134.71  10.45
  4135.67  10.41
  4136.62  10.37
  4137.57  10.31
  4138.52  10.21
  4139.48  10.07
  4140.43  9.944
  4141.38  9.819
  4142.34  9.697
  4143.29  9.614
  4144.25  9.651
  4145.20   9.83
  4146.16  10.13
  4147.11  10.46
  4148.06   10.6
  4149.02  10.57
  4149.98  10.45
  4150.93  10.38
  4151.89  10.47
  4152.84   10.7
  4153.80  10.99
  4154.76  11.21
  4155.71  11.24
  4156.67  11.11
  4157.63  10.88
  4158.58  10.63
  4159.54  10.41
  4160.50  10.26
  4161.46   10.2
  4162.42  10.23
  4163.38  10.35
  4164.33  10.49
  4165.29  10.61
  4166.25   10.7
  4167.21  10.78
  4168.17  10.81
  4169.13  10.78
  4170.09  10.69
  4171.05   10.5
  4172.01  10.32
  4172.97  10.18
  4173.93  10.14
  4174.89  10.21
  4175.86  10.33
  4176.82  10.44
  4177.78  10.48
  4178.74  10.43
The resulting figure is -1.1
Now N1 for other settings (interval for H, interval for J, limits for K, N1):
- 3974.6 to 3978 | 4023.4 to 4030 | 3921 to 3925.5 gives 0.0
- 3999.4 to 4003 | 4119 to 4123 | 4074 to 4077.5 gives 0.0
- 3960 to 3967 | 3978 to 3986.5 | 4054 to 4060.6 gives 2.3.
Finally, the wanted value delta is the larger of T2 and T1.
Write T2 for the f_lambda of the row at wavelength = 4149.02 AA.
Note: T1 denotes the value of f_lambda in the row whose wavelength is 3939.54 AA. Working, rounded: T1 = 10.66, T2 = 10.57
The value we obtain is 10.7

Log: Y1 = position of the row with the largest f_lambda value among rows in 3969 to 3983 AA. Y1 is 3969.59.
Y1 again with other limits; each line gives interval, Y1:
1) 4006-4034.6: 4034.09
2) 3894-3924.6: 3920.54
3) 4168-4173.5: 4168.17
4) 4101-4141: 4101.53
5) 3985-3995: 3985.16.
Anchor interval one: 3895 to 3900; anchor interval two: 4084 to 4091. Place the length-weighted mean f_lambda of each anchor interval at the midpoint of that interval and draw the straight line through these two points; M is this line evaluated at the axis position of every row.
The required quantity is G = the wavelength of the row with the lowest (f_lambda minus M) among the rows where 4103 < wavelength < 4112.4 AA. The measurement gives 4108.14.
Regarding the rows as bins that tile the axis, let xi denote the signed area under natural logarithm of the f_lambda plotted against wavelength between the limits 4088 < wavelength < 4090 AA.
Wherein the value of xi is 4.9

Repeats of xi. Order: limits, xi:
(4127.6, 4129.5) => 4.3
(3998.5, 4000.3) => 4.3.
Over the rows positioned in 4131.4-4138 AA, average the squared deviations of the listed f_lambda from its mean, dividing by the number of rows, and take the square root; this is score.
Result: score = 0.06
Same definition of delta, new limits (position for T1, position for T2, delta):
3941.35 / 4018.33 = 11.1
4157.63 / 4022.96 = 11.7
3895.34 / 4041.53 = 11.1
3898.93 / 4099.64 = 22.9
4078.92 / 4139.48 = 10.3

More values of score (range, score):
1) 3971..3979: 4.50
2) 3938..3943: 0.17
